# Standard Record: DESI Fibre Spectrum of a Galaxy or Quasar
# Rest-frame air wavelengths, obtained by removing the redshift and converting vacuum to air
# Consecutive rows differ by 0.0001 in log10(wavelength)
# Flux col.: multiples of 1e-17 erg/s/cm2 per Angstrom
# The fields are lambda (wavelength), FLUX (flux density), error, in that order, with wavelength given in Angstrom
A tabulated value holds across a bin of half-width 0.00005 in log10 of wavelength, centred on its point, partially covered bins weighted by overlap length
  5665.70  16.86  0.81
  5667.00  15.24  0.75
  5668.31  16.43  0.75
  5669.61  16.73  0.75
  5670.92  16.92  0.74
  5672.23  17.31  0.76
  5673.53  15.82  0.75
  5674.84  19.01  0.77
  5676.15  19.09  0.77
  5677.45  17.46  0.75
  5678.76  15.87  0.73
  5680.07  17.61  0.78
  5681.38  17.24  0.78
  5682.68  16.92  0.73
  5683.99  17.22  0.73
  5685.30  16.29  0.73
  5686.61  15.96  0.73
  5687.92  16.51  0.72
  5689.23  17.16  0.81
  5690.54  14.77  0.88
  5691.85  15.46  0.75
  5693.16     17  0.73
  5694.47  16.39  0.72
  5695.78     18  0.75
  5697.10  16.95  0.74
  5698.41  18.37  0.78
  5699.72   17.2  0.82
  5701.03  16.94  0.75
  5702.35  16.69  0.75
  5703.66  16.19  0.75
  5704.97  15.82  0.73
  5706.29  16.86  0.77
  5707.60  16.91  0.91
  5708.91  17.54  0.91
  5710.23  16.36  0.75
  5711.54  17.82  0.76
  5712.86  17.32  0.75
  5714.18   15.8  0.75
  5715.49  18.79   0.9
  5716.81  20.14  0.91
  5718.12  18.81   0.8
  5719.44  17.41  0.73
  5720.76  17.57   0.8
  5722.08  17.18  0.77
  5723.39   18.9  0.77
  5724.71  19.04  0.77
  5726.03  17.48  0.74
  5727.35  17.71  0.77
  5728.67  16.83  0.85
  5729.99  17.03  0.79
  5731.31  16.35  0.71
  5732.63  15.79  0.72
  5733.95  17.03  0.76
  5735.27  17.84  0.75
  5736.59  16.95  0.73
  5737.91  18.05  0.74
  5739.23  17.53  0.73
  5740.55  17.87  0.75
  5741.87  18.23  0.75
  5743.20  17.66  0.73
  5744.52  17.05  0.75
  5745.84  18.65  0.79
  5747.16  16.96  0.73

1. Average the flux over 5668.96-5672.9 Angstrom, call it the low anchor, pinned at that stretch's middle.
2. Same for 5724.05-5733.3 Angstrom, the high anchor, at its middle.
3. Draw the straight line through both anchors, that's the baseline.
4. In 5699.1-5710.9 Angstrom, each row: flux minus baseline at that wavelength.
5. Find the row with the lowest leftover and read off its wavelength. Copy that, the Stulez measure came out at 5704.97 Angstrom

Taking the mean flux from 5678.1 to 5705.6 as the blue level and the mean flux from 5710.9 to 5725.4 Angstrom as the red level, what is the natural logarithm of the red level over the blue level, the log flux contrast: 0.079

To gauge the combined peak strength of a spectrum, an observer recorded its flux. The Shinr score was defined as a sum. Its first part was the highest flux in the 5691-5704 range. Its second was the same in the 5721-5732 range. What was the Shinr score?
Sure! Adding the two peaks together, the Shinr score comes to 37.4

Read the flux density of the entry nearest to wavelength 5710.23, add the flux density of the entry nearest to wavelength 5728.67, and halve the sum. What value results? 16.6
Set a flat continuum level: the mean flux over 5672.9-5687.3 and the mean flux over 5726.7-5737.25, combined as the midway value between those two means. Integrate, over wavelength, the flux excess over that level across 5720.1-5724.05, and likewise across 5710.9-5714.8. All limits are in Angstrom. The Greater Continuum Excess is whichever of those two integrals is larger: 3.3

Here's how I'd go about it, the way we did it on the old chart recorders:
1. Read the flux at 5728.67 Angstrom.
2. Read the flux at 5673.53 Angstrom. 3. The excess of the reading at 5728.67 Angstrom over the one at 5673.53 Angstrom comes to 1.0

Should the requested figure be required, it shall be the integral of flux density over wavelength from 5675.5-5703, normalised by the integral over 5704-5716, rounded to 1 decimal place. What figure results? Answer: 2.3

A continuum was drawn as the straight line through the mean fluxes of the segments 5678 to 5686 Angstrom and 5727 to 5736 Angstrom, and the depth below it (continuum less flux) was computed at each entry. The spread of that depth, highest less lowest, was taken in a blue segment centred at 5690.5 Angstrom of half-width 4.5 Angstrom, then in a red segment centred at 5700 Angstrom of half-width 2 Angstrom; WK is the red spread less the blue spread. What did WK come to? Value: -0.96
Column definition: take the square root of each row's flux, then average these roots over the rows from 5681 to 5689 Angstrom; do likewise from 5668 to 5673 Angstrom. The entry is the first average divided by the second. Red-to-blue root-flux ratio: 1.00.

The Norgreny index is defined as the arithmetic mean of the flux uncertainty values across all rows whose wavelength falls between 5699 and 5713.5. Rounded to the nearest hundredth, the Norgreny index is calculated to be 0.79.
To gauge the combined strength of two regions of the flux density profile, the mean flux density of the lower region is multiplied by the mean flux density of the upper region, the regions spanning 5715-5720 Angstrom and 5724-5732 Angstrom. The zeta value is 327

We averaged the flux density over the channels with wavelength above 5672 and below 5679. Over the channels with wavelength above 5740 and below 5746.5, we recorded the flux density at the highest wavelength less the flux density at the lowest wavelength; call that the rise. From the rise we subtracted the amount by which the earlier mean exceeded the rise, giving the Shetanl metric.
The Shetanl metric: -16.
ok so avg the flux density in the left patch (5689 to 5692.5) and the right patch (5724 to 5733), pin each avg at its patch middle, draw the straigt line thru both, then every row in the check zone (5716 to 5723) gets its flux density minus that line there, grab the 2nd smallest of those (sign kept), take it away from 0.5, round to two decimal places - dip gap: -0.07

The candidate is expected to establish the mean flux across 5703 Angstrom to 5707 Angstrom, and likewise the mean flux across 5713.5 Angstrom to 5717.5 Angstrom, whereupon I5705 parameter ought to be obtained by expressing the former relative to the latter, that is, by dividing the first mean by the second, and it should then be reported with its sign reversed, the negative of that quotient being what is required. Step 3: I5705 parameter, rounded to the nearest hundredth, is -0.89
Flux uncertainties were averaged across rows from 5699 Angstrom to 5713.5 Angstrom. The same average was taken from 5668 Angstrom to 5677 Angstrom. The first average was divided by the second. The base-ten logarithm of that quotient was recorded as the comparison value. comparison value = 0.017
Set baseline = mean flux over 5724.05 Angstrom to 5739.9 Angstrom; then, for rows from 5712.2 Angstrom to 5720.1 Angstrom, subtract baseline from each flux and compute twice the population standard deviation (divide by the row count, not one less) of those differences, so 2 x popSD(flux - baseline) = 2.8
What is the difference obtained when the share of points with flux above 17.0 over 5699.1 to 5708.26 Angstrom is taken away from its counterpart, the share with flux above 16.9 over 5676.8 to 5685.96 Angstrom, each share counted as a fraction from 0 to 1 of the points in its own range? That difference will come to 0.6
